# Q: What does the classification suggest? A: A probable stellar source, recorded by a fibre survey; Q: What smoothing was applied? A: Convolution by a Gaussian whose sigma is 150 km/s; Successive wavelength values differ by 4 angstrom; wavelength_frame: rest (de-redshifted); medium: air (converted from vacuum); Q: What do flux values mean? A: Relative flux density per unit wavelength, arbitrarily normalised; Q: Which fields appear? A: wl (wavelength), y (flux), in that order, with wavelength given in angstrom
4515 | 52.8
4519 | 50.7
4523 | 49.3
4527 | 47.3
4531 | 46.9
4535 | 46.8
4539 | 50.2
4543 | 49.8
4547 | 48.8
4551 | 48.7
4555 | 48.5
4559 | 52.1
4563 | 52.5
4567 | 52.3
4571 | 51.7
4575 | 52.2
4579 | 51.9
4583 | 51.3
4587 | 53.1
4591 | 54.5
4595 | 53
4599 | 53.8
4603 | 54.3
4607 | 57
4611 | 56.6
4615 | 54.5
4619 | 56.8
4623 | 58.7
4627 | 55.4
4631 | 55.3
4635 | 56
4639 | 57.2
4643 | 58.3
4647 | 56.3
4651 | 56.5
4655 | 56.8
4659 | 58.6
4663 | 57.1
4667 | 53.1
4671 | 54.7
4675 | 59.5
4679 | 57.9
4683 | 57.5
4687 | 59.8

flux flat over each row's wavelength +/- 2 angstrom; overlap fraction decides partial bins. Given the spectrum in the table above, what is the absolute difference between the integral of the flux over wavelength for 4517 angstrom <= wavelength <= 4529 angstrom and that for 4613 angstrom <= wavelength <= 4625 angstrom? 91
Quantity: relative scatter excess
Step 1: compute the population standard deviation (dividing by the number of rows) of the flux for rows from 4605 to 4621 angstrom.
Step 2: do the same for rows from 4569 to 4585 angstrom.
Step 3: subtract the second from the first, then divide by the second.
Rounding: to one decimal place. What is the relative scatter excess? 2.1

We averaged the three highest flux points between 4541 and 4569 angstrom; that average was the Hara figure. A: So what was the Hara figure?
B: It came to 52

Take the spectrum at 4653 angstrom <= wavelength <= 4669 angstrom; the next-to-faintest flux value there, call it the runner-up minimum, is 56.8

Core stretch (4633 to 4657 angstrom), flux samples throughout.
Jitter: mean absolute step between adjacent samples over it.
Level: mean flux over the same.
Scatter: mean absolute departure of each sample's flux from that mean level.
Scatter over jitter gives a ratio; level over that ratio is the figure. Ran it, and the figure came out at 91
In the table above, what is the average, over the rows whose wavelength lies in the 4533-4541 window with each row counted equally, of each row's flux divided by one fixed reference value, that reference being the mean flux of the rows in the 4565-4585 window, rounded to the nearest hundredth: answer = 0.93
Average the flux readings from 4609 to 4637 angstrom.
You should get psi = 56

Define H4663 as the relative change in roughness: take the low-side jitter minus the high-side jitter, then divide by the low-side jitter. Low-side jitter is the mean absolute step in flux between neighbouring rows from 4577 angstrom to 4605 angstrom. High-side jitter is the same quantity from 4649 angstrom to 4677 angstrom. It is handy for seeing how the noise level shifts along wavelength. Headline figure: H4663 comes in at -1.1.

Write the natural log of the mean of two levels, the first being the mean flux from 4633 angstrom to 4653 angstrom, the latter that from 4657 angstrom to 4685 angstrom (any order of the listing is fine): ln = 4.04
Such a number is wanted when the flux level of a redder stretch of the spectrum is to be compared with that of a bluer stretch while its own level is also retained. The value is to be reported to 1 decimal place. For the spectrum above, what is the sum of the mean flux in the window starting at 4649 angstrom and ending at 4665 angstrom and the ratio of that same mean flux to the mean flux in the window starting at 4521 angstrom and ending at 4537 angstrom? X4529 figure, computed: 58.5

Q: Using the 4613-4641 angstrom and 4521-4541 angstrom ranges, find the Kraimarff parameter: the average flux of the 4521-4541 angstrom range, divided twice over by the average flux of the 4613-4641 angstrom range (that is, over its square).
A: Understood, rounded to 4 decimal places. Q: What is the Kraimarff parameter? 0.0152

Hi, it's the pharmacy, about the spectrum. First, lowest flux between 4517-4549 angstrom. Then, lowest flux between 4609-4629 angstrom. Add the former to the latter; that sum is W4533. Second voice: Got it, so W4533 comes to 101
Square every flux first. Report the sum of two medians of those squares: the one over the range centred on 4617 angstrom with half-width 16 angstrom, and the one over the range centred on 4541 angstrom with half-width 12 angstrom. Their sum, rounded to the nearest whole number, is 5513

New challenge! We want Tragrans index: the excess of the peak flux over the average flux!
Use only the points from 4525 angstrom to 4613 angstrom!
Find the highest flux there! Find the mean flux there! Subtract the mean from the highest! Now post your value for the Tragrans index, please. 5.5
